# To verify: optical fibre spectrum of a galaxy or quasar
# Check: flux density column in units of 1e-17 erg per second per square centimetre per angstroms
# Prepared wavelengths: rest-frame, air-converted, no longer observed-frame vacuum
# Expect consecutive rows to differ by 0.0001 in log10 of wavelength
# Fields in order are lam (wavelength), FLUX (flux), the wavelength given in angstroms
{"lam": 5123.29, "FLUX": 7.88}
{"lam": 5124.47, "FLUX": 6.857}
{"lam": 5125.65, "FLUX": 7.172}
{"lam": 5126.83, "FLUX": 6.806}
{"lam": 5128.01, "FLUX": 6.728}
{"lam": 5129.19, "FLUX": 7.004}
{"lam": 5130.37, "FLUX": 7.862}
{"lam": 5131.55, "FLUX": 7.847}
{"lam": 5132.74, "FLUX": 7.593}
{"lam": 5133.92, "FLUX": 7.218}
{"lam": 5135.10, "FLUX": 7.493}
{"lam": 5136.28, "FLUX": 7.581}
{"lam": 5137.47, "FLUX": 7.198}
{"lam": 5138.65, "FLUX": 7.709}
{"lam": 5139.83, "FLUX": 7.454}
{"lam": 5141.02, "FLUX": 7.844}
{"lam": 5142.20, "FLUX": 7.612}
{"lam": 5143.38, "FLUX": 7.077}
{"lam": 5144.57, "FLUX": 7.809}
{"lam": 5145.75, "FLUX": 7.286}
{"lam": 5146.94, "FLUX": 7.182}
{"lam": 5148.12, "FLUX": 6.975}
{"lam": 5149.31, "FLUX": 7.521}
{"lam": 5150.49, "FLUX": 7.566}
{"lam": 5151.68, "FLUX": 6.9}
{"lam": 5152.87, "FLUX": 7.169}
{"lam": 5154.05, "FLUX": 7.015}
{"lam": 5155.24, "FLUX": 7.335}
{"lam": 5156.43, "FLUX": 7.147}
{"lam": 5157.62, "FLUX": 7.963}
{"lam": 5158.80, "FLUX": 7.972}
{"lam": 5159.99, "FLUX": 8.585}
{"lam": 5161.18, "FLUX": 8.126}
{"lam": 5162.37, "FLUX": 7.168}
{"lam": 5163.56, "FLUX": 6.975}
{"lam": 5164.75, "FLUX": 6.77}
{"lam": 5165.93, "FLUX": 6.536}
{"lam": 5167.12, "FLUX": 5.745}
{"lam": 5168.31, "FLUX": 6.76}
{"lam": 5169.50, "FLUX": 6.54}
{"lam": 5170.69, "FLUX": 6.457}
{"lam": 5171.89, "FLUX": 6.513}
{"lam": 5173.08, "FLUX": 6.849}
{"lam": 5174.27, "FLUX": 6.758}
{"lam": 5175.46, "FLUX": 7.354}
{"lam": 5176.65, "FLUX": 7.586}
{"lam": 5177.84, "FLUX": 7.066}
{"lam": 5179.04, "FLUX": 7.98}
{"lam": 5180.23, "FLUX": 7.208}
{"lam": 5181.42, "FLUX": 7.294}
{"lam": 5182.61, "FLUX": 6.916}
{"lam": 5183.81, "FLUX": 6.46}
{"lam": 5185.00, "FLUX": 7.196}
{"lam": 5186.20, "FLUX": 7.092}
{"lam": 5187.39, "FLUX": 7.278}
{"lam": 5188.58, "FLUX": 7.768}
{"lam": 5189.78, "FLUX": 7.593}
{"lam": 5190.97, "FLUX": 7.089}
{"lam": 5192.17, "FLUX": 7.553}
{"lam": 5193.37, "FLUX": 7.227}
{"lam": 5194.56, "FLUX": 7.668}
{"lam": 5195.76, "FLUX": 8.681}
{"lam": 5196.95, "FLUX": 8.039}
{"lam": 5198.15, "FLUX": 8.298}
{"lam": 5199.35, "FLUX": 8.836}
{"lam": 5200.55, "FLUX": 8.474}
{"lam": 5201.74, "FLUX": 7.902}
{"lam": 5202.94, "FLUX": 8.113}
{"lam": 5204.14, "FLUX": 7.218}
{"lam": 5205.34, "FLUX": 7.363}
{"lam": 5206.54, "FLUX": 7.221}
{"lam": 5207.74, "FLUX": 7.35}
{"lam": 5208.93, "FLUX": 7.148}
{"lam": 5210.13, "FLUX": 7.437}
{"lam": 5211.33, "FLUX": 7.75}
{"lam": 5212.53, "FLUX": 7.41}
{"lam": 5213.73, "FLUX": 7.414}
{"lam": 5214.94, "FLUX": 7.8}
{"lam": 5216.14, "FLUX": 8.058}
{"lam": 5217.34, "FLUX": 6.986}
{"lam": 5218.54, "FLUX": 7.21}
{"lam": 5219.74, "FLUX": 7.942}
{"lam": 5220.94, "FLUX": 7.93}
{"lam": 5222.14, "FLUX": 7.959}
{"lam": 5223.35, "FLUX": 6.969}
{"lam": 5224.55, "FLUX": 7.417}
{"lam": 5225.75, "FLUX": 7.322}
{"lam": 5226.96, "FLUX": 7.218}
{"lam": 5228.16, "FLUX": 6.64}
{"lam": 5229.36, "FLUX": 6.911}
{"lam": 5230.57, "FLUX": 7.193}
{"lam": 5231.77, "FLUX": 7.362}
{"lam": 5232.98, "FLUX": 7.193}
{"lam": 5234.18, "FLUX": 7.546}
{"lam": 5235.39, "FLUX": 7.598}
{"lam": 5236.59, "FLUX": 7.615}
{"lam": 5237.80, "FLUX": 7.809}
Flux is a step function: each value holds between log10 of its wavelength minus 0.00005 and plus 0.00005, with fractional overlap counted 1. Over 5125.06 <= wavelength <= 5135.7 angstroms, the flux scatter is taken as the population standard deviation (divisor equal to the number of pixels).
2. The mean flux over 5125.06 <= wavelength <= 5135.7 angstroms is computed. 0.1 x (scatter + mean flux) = 0.770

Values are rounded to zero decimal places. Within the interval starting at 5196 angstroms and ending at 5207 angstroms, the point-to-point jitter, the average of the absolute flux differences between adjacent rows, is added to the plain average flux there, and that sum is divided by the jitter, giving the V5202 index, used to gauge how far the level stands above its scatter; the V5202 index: 21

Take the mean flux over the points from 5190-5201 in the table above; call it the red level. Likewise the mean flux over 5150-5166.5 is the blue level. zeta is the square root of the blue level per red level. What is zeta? 0.96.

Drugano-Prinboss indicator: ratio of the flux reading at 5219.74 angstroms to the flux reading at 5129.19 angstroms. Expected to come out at 1.13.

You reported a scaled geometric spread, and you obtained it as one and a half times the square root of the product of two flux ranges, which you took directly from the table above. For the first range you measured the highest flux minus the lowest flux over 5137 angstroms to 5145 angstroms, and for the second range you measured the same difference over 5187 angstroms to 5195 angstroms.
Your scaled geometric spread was 1.1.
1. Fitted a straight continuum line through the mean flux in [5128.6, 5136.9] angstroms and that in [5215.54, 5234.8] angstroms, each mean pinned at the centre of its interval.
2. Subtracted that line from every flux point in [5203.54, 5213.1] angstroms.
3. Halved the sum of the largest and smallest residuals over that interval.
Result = 0.06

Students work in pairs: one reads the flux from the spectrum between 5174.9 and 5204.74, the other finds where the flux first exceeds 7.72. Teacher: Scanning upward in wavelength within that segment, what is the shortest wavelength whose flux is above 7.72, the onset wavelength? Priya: 5179.04 angstroms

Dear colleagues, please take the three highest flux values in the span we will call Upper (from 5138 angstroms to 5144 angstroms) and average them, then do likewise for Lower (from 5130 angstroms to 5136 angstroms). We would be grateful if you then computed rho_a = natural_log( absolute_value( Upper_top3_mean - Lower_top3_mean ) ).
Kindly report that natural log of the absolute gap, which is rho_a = -3.1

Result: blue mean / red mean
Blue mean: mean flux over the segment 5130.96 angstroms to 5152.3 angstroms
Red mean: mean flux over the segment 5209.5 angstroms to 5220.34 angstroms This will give 0.98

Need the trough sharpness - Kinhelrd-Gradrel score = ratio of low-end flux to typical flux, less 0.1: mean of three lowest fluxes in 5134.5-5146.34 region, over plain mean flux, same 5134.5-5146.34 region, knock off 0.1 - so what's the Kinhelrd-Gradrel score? 0.857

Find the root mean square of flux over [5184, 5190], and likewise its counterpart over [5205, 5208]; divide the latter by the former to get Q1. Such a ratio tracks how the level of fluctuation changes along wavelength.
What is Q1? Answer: 0.99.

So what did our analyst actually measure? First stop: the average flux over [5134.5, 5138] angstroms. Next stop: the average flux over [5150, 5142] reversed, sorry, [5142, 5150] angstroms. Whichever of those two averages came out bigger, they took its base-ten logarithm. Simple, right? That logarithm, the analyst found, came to 0.871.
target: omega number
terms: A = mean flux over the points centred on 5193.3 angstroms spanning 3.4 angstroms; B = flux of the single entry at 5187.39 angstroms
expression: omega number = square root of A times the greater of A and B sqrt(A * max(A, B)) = 7.48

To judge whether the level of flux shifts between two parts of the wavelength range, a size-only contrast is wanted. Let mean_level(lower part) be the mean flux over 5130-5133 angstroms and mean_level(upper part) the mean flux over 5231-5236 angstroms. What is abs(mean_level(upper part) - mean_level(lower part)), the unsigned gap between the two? 0.34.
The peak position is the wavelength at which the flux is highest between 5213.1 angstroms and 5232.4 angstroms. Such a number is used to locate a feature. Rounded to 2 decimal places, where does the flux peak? 5216.14 angstroms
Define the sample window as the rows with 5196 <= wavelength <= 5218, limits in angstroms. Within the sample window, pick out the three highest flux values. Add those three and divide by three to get 8.54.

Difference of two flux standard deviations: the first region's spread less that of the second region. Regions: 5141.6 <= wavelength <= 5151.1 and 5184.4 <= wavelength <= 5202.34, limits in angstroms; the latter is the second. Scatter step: -0.29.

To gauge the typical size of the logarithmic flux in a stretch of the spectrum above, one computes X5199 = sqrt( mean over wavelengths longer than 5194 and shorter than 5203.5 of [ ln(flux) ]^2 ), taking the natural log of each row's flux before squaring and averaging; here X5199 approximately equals 2.11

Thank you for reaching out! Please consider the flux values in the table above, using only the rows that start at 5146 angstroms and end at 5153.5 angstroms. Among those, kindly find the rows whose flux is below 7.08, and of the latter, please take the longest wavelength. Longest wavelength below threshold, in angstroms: 5151.68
